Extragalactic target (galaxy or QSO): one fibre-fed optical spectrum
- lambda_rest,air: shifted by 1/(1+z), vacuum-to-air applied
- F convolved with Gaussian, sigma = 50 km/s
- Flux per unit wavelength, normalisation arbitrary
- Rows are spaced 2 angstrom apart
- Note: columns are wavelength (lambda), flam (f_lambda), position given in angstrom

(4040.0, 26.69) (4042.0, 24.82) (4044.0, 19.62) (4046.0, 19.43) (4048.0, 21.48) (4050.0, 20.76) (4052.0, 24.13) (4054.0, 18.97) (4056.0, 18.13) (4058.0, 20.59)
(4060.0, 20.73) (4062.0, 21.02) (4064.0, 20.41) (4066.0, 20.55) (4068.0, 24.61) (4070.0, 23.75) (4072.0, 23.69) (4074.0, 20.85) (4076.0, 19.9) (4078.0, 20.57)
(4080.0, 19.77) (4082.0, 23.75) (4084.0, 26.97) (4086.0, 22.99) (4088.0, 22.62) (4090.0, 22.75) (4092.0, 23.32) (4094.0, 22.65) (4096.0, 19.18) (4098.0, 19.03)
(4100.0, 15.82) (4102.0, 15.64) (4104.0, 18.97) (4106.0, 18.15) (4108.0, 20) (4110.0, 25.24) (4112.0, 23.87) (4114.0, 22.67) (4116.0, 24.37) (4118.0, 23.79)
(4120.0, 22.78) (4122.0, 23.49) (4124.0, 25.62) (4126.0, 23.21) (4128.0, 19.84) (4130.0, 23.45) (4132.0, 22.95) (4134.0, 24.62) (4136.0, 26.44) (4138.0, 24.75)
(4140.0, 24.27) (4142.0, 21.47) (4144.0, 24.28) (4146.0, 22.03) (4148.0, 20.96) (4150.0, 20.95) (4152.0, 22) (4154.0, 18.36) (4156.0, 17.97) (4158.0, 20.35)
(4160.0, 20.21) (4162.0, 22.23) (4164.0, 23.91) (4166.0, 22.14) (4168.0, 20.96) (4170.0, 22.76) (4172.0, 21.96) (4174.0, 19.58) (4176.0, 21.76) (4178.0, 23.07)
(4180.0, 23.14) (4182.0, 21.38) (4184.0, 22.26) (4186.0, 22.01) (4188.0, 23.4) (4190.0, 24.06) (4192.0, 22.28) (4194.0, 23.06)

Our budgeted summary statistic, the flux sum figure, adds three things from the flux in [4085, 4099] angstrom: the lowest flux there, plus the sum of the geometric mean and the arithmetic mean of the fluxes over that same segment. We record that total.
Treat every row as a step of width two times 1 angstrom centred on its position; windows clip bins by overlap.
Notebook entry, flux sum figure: 63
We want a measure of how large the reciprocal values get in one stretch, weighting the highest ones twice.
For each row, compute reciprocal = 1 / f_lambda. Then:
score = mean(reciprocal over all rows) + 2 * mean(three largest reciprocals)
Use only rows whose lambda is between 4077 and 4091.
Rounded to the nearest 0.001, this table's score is 0.140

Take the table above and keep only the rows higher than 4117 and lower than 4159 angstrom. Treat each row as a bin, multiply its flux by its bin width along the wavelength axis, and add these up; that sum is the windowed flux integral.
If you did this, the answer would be 947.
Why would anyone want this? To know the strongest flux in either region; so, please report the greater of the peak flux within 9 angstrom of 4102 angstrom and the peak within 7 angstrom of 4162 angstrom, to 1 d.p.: 25.2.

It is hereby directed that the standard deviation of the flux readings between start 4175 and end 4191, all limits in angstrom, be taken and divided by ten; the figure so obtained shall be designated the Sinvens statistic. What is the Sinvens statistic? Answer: 0.09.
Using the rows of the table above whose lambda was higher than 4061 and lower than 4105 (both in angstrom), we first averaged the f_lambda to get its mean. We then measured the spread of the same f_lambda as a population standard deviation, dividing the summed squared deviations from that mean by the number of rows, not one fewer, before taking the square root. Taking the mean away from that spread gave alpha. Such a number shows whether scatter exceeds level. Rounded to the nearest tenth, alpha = -18.6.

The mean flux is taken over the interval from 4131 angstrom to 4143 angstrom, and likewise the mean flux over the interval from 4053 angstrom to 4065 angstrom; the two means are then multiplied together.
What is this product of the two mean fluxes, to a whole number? 481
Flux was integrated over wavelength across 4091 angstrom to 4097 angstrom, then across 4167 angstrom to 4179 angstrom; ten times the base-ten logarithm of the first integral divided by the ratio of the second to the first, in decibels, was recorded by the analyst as 18.1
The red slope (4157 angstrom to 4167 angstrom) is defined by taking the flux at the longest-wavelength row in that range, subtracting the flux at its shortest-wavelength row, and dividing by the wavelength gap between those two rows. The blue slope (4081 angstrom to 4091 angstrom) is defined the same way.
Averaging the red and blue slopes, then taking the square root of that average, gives 0.22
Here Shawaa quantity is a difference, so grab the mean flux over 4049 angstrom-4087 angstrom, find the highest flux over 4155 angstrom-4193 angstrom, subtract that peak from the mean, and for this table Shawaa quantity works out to -2.4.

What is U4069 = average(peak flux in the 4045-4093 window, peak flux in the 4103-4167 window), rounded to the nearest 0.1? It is 26.7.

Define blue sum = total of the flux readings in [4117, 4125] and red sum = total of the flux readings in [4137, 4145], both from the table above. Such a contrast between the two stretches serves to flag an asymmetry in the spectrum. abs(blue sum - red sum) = 1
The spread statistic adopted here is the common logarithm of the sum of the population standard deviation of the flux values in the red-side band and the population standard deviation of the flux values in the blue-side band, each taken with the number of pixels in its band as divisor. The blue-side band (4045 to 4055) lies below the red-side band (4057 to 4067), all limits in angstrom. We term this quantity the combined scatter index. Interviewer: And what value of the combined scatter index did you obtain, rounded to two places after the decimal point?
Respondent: 0.31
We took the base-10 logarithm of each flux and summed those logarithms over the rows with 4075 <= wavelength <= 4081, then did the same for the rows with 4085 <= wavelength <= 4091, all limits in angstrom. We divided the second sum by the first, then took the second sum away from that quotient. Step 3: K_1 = -3.03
